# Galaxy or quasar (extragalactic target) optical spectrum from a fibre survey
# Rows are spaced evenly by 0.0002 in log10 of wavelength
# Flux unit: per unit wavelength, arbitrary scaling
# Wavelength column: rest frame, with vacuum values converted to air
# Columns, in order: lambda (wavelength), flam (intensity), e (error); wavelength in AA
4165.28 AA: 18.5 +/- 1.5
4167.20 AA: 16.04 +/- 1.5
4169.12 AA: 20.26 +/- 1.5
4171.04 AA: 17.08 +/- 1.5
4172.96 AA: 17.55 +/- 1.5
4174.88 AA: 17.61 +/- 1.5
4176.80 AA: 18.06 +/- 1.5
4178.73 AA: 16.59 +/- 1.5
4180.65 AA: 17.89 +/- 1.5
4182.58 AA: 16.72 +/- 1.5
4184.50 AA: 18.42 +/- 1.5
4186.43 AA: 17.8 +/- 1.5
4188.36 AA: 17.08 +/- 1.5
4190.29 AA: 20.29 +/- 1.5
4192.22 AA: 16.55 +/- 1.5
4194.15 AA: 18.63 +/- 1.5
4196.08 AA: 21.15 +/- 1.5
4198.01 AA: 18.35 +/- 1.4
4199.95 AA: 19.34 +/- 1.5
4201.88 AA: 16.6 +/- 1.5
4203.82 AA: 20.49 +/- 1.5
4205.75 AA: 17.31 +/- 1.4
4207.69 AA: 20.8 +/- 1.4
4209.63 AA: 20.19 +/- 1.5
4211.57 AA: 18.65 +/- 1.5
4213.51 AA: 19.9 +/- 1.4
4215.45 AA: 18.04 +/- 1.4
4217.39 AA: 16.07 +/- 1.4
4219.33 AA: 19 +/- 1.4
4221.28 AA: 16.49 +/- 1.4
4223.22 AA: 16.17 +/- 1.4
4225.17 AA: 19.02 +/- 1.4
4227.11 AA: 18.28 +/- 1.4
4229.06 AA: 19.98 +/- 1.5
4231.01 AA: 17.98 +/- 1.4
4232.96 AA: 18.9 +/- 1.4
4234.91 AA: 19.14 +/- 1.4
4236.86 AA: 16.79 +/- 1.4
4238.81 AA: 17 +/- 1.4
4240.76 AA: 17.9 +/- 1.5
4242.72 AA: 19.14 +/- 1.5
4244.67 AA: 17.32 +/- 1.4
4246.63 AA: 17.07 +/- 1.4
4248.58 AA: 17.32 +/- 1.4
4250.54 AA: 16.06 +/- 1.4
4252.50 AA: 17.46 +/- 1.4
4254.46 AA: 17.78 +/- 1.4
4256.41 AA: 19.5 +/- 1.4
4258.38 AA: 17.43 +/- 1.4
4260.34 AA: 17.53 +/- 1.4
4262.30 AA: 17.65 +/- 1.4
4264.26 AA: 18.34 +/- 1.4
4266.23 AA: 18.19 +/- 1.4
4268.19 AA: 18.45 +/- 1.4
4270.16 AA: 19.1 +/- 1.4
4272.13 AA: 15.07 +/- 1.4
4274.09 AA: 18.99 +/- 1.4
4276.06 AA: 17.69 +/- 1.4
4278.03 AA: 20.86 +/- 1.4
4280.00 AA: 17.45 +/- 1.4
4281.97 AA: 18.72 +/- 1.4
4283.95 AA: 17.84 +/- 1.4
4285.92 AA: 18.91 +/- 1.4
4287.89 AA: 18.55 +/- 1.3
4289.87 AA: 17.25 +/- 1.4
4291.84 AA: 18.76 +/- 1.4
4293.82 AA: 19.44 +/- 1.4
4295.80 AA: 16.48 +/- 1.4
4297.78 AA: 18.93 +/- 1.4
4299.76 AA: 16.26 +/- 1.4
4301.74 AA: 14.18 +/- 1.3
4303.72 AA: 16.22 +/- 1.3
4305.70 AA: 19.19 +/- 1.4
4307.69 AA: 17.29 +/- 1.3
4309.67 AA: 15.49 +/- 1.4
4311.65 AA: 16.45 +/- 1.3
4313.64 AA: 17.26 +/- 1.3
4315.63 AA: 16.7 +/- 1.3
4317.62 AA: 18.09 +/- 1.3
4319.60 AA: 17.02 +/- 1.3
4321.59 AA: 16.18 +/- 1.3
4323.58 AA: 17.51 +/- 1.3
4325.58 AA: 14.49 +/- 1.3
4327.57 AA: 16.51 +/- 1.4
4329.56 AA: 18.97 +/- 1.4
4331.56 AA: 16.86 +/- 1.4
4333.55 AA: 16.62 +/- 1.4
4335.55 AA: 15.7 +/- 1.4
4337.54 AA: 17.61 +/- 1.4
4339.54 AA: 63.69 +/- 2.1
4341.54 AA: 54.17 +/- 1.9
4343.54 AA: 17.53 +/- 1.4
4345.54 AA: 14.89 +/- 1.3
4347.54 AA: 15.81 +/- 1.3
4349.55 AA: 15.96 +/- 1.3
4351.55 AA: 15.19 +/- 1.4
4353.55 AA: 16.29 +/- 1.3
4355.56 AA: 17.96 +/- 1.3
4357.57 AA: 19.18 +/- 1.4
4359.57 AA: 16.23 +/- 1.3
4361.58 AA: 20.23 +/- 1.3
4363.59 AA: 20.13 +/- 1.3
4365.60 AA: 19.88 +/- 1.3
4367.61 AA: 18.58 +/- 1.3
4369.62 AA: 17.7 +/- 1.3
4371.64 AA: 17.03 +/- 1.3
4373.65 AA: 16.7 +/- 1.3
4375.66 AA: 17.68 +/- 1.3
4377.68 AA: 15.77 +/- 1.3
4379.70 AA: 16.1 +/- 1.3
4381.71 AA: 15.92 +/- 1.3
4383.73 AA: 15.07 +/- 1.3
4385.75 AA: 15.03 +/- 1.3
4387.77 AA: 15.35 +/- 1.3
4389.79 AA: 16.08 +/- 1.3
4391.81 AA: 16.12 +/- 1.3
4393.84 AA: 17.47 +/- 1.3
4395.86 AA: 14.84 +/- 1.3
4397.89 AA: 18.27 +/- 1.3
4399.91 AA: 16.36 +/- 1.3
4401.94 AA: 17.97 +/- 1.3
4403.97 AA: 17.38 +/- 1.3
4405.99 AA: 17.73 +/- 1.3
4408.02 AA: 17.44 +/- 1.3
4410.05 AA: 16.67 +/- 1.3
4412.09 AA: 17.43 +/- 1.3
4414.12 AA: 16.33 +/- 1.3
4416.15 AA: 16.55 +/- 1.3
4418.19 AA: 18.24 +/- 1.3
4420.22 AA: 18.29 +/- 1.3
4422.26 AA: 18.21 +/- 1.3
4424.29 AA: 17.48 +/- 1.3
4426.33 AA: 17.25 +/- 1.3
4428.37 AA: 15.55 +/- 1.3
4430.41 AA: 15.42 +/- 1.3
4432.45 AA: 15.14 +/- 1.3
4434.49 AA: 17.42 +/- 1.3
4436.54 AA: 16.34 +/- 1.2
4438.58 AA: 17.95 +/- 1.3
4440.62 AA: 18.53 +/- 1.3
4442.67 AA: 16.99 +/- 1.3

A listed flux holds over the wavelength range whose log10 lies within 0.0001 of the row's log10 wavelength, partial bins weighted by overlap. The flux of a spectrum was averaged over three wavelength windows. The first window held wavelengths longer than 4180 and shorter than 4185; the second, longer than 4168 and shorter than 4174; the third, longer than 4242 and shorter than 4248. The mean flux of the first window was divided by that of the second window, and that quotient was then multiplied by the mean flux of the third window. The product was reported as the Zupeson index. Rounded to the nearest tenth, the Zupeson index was 17.2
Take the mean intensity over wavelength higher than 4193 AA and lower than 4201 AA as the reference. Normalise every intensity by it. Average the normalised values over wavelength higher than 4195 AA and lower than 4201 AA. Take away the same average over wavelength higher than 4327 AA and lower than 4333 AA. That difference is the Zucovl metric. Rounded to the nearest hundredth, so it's 0.11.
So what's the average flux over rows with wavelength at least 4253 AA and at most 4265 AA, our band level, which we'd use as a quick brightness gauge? 18.0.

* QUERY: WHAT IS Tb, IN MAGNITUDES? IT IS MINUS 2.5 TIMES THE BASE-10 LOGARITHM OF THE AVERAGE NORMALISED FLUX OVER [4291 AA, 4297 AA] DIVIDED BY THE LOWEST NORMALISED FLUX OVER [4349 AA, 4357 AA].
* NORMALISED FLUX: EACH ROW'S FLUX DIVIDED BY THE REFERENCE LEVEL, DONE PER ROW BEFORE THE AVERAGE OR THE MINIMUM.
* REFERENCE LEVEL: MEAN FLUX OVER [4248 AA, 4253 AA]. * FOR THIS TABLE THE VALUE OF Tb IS -0.20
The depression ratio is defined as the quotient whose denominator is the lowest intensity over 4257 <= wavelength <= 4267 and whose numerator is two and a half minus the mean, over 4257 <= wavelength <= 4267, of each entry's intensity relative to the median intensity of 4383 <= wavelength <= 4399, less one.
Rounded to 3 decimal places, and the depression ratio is 0.136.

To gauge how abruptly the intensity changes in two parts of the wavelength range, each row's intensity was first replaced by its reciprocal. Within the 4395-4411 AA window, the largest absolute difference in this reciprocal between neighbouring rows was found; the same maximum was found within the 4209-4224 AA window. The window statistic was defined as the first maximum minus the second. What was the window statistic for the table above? 0.0031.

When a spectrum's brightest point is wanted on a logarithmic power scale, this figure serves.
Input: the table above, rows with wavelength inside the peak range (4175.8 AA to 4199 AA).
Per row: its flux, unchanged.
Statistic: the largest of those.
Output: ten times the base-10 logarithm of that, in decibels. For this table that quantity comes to 13.3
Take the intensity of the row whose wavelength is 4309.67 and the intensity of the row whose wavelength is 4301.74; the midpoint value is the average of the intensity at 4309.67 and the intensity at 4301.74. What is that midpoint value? 14.8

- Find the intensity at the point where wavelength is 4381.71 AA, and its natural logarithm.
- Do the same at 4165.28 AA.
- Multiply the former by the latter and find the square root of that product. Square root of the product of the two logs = 2.84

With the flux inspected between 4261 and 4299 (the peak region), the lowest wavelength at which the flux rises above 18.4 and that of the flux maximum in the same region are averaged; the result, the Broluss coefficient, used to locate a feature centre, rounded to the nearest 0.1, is 4273.1 AA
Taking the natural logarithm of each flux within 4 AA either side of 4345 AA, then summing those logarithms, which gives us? 12.3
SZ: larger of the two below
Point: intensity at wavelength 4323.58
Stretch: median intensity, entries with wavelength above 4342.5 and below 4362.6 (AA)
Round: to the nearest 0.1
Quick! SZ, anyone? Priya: 17.5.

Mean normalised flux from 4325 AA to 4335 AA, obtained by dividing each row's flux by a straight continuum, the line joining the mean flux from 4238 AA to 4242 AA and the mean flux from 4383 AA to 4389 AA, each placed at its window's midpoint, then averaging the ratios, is 1.04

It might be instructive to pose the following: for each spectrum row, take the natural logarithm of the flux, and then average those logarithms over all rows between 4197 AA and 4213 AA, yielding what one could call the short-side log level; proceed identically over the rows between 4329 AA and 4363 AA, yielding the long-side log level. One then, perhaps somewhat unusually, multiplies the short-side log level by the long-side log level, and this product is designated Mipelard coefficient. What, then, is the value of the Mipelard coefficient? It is 8.75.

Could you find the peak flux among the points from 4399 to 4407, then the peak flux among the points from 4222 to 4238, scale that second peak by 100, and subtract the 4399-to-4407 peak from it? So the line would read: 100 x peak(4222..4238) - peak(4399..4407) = 1980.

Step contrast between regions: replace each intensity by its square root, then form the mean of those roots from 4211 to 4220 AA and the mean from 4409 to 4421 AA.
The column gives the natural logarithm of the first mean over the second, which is 0.030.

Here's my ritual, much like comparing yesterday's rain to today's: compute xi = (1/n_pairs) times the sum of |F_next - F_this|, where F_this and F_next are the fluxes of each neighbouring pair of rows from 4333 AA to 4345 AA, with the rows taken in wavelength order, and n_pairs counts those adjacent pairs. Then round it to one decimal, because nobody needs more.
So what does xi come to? 19.0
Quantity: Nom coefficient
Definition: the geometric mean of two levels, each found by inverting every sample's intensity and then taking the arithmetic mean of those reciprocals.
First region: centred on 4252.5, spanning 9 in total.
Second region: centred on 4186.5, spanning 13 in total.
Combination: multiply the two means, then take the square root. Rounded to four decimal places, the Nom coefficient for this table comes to 0.0567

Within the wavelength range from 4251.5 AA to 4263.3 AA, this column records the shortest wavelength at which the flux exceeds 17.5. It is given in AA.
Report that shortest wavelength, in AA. 4254.46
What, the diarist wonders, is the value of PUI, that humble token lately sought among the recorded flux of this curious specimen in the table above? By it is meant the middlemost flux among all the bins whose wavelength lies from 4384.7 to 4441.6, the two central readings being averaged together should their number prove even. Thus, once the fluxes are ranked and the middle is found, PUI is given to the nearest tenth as 17.3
